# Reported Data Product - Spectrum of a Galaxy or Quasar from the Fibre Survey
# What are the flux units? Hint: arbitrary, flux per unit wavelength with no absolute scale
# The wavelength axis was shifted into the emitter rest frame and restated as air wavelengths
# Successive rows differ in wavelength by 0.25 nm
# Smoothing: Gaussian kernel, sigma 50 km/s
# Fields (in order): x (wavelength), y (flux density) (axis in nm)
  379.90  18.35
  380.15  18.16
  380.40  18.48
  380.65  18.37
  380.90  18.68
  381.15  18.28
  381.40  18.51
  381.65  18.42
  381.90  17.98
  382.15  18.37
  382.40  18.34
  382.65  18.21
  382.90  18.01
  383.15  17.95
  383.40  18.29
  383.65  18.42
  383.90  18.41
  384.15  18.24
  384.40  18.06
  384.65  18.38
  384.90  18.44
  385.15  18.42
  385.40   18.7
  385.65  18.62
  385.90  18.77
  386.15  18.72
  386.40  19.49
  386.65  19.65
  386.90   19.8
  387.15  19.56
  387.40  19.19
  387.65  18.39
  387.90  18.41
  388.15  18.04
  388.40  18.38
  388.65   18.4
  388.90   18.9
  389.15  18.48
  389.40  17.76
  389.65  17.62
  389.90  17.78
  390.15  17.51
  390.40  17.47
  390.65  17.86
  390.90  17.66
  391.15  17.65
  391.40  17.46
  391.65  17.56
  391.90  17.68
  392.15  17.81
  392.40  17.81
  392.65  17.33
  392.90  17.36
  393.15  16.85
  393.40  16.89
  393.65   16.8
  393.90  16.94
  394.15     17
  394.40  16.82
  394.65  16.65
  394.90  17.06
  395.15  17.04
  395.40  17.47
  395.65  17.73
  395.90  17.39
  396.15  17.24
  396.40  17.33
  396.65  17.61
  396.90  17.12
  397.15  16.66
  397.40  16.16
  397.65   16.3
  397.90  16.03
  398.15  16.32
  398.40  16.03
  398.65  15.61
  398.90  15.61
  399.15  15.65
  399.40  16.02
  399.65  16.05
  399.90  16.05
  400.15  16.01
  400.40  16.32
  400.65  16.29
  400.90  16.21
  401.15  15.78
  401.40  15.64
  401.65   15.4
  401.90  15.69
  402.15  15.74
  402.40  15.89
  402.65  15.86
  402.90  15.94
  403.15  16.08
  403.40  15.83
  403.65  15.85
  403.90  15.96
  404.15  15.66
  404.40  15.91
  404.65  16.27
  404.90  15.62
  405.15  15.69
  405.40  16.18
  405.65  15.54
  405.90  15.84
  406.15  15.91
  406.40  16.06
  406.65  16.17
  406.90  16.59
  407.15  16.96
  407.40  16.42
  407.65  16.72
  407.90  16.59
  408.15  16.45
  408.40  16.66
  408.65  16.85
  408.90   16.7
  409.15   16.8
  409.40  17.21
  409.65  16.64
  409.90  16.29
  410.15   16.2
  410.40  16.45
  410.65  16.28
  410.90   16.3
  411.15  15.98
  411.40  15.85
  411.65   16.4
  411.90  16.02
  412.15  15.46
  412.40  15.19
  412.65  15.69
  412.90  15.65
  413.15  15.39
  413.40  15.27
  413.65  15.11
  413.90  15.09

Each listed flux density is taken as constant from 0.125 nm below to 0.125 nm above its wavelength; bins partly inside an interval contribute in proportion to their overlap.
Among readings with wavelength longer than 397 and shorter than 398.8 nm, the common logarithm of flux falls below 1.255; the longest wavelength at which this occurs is 398.65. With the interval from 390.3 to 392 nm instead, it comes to 391.90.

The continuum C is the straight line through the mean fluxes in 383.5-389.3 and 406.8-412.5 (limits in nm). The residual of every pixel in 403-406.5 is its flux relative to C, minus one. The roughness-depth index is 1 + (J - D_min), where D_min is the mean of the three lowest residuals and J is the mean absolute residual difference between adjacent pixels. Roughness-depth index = 1.09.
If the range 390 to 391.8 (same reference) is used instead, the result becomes 1.05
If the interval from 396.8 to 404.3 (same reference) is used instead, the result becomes 1.12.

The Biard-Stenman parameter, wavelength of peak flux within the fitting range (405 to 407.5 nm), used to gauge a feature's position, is 407.15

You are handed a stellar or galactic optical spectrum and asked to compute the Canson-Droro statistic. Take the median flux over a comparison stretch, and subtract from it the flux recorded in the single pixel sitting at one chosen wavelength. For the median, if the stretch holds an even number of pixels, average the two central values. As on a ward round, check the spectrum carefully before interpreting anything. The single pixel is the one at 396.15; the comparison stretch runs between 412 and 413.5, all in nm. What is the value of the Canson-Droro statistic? -1.8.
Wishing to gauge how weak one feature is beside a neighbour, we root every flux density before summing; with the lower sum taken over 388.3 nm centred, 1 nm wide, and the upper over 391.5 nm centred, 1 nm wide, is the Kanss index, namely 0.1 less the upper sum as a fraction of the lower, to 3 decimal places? -0.880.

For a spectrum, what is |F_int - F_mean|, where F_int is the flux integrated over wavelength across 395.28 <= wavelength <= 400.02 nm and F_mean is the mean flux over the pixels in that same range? 62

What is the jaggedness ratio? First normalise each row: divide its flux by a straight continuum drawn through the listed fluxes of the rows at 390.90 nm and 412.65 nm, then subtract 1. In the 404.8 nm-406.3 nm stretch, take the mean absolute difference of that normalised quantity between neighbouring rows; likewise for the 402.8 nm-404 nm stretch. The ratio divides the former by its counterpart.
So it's 2.3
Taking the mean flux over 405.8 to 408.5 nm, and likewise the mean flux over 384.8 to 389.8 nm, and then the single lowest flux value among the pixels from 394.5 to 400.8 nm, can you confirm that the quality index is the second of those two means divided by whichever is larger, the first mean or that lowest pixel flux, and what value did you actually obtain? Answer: 1.14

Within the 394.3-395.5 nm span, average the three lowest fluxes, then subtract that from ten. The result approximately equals -6.8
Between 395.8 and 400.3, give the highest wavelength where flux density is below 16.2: 400.15 nm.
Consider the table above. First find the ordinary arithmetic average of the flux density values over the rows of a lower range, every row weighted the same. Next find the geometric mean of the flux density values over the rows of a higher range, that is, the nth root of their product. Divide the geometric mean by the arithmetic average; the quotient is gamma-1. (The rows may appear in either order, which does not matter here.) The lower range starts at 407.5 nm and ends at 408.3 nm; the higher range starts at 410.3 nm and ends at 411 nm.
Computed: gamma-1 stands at 0.985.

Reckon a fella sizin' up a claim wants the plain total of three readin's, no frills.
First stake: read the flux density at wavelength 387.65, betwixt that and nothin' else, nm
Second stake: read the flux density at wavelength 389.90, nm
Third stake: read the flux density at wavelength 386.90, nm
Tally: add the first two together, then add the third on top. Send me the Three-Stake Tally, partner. 56.0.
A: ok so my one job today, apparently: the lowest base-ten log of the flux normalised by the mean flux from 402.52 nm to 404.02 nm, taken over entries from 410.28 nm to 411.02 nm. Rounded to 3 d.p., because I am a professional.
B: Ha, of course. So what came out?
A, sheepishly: 0.010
